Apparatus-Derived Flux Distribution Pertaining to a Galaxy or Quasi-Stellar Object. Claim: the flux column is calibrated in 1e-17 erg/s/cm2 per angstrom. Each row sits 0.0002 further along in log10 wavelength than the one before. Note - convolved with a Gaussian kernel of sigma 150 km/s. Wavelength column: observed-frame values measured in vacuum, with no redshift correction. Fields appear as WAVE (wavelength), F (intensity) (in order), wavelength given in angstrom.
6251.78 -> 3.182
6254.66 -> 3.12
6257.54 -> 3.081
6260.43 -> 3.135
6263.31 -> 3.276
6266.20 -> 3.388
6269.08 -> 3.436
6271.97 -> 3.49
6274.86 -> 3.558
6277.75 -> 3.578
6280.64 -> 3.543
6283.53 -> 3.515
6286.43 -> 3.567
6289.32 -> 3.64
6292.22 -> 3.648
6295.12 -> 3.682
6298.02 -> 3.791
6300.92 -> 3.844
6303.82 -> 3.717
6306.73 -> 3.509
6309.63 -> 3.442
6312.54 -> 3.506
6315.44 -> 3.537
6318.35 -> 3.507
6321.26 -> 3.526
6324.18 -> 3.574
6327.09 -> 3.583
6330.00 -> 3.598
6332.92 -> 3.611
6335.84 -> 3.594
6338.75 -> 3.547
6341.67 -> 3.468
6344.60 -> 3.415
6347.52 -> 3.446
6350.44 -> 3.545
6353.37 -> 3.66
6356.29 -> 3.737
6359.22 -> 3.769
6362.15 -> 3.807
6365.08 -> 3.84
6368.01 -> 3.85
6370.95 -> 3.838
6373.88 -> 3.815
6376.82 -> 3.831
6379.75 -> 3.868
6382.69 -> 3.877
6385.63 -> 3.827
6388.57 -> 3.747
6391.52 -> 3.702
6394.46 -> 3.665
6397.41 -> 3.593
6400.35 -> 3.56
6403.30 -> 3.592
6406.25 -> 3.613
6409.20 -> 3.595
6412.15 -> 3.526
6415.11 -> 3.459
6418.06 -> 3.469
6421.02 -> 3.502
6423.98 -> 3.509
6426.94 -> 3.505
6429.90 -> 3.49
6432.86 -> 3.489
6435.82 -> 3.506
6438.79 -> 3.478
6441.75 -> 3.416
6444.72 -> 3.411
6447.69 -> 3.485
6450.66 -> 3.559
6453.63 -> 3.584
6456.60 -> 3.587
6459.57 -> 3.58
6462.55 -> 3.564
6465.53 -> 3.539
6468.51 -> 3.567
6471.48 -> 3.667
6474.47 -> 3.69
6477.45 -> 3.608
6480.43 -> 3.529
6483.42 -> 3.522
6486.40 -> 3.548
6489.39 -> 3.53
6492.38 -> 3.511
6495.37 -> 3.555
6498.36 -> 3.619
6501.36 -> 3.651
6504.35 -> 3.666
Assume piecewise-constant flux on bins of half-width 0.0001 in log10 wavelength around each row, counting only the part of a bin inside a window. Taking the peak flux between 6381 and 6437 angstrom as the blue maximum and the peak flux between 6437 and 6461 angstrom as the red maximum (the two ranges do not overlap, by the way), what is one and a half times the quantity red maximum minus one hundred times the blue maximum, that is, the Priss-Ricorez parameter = -576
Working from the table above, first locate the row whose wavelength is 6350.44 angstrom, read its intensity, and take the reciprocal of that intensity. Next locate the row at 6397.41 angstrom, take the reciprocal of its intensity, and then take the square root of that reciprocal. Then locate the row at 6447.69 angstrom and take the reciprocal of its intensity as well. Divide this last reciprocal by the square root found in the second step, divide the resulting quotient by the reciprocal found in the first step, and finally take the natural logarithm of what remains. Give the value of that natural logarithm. 0.657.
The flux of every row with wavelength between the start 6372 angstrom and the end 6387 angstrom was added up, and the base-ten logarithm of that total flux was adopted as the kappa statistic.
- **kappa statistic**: 1.28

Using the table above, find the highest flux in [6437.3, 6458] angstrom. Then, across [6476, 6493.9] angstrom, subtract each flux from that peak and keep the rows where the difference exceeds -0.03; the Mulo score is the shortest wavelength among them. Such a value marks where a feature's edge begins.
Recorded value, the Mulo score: 6477.45 angstrom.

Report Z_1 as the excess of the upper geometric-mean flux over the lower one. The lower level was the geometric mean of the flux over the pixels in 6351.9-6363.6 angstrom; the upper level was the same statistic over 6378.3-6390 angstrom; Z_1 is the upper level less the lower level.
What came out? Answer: 0.087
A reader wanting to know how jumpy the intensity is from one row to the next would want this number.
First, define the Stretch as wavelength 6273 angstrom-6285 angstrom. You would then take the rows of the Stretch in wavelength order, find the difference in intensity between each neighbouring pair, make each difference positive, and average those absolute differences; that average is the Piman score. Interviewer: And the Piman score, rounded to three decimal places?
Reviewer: 0.028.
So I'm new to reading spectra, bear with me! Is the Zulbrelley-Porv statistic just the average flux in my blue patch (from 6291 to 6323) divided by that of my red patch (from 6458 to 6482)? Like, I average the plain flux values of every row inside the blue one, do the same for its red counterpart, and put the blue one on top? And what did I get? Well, 1.00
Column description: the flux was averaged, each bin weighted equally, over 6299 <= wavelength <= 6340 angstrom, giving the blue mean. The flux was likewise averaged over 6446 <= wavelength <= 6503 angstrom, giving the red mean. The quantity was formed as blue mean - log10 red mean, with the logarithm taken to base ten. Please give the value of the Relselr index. 3.03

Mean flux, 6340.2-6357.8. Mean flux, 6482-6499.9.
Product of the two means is 12.6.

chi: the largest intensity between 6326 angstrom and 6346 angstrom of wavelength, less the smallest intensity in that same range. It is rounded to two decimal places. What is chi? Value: 0.20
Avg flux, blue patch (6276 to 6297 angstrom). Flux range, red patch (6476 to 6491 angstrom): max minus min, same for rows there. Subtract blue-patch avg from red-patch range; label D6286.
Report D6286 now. -3.51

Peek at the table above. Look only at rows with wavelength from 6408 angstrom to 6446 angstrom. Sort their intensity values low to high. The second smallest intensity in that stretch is 3.416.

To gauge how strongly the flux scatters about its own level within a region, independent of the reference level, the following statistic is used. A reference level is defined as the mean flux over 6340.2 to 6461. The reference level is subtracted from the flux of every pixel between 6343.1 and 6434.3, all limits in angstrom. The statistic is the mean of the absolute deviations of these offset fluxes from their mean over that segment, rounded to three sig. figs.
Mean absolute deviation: 0.135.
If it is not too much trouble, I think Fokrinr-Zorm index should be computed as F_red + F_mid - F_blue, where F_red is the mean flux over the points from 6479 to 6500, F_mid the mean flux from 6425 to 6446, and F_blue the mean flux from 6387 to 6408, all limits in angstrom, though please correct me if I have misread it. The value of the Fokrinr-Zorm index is 3.38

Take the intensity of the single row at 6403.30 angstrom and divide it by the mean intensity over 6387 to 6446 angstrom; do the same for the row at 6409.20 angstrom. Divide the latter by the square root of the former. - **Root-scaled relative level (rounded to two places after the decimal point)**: 1.01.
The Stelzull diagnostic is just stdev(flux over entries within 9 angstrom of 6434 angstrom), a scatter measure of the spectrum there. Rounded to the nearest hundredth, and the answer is 0.03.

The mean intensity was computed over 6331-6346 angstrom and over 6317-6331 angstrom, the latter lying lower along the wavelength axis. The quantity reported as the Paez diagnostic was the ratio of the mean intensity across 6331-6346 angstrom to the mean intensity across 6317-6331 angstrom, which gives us 0.99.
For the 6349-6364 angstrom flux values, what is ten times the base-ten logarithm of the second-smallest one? 5.63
